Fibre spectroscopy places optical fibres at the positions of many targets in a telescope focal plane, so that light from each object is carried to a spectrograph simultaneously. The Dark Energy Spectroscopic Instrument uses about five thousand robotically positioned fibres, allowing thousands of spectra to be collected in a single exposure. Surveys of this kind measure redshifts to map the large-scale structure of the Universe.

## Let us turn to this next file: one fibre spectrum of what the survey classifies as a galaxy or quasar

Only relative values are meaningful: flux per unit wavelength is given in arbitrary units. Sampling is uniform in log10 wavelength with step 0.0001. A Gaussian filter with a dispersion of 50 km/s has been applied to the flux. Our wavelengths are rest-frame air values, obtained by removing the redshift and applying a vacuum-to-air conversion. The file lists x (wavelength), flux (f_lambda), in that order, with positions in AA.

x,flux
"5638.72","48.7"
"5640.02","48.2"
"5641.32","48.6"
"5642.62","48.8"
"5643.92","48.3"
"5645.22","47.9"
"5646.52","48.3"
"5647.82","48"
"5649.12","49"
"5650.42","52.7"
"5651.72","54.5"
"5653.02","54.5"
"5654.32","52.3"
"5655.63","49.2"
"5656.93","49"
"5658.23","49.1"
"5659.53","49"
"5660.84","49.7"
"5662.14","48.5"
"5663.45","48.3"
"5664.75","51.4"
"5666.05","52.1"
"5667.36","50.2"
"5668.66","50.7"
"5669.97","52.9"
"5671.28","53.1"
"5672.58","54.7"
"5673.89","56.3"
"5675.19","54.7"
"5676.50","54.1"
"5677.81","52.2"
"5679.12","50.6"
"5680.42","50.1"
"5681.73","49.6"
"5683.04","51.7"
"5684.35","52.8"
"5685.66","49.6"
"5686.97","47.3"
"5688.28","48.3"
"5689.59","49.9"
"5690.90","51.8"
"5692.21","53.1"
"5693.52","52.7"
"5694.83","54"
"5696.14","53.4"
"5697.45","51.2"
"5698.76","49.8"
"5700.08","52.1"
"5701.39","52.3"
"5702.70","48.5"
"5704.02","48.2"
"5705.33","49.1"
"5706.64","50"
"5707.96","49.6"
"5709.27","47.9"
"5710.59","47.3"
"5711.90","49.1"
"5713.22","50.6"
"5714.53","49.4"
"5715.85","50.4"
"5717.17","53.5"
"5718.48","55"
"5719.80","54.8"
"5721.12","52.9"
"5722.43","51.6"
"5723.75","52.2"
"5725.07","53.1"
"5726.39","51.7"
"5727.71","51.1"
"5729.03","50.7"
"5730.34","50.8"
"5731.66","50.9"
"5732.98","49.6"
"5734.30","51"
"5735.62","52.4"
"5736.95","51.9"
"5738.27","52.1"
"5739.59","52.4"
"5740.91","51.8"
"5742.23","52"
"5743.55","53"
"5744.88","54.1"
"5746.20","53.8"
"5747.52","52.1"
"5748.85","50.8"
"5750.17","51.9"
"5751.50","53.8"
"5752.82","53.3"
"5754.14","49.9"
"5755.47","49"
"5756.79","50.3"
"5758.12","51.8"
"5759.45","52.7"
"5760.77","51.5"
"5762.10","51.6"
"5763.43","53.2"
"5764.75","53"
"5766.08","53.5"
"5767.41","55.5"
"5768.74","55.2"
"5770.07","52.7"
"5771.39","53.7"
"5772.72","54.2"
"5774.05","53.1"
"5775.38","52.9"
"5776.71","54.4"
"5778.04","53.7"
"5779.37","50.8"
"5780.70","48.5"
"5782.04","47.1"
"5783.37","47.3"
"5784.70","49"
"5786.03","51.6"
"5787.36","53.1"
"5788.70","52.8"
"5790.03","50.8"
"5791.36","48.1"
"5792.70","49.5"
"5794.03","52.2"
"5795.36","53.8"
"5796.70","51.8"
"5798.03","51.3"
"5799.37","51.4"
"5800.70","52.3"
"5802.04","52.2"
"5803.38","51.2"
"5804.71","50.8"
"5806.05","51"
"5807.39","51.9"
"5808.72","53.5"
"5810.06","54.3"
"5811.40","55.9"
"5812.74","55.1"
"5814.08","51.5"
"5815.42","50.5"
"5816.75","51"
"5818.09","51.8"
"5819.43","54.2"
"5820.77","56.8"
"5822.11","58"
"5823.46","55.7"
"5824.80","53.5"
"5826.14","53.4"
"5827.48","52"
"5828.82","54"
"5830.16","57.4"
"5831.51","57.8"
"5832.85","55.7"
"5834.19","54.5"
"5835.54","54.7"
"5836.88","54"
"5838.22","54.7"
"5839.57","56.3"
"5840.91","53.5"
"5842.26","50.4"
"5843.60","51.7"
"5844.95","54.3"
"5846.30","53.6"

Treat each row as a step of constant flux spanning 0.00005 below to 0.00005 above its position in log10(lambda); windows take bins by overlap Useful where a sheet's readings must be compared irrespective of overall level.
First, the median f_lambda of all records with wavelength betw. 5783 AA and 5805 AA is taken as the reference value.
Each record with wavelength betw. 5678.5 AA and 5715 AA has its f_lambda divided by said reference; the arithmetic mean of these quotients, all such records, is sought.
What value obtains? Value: 0.98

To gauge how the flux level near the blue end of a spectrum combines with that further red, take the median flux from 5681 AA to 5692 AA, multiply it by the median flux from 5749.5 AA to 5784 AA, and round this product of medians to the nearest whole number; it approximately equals 2627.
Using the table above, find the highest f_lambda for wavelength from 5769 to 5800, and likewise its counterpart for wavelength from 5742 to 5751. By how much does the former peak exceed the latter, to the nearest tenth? 0.3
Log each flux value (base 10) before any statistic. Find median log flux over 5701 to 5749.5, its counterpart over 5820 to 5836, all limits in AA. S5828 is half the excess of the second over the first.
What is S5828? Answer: 0.015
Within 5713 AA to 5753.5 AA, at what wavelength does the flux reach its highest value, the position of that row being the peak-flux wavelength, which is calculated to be 5718.48 AA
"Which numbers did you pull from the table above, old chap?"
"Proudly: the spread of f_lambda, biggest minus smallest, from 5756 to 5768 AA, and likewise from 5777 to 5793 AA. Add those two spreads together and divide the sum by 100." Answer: 0.12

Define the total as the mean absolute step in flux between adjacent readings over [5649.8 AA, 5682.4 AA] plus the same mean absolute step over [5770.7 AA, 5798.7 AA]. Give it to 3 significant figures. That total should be 2.66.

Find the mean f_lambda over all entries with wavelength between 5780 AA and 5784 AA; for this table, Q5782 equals 47.6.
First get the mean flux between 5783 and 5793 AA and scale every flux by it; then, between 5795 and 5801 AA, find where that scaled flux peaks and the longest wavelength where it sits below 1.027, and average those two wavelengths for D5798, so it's 5797.4 AA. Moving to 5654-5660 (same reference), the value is 5656.9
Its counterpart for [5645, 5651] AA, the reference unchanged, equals 5649.8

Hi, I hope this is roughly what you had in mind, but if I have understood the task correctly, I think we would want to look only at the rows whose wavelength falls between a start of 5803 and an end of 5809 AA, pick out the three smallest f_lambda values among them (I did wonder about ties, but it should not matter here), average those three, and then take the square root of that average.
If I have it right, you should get 7.14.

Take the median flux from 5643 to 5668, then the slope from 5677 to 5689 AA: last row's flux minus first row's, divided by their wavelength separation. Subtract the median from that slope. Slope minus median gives -49.5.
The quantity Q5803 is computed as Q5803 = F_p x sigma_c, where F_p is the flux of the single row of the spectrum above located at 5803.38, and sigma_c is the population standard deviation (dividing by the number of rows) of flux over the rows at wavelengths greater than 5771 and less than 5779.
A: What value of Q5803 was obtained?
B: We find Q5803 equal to 28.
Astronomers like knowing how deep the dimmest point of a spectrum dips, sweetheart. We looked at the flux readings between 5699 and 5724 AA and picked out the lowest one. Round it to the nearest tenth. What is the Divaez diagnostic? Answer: 47.3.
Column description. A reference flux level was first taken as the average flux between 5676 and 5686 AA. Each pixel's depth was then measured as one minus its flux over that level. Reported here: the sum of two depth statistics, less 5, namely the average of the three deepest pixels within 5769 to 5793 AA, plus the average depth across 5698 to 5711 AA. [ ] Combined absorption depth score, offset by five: -4.89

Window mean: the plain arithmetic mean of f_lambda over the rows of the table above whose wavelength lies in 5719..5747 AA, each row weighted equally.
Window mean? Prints 52.1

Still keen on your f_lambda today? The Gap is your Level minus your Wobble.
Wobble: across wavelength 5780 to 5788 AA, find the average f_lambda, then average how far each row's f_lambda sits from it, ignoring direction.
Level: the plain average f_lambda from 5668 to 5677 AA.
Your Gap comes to 51.8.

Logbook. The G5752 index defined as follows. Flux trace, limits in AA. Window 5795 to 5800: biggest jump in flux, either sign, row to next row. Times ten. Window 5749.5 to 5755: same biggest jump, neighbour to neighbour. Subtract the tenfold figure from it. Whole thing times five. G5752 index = -83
